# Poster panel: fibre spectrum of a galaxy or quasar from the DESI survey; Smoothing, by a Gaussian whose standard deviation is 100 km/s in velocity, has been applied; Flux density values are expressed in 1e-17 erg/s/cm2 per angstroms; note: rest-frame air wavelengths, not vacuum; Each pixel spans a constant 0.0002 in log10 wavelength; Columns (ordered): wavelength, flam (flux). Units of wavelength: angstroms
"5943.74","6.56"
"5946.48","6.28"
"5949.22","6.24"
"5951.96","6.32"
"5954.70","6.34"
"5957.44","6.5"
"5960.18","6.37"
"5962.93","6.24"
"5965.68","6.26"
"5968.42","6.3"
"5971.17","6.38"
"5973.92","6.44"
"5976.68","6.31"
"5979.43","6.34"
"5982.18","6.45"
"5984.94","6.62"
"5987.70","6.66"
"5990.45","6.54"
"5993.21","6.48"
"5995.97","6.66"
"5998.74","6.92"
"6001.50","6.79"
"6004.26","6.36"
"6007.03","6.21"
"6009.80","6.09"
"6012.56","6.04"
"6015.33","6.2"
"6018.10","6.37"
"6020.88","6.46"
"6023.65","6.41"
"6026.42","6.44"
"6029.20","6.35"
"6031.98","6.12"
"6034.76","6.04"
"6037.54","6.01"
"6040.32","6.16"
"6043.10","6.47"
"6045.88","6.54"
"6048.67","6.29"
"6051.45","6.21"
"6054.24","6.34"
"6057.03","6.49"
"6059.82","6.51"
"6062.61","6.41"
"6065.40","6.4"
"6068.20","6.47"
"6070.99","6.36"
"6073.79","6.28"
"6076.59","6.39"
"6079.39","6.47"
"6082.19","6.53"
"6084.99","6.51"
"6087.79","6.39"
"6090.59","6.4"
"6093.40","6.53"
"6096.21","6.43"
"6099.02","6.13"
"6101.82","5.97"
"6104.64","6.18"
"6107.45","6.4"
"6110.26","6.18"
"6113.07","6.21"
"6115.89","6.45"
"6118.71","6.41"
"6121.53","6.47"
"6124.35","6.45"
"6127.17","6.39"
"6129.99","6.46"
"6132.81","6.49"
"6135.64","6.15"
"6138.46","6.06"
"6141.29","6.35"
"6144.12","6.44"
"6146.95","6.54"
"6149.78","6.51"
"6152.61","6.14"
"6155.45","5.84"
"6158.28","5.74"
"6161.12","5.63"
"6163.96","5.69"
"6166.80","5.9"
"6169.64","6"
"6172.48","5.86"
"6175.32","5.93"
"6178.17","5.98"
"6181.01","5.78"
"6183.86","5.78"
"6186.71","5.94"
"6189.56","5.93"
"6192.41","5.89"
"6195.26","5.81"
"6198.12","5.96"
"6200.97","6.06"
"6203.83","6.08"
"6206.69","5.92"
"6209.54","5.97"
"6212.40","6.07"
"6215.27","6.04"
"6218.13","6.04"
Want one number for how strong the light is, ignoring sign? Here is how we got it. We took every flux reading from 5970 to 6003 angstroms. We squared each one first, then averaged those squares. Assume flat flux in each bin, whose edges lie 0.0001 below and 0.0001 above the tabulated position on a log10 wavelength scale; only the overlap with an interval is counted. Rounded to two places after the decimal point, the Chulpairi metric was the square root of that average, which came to 6.55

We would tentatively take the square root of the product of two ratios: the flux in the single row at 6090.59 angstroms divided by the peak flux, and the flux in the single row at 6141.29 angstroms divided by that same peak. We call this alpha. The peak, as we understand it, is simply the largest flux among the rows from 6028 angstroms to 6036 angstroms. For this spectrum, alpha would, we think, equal 1.00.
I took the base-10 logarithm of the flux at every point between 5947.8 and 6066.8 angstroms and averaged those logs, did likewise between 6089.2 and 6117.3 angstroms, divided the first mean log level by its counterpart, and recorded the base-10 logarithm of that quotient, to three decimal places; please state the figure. 0.003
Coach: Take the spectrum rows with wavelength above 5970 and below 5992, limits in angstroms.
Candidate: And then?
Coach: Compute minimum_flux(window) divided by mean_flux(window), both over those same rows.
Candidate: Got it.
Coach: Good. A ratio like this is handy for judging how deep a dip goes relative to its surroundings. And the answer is 0.976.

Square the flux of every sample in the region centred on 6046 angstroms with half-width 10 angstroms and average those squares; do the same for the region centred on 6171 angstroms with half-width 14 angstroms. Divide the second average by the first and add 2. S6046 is 2.86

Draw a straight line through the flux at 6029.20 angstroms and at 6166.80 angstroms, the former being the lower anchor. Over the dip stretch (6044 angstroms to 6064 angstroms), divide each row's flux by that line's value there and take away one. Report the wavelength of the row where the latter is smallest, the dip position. 6051.45 angstroms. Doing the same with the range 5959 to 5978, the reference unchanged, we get 5962.93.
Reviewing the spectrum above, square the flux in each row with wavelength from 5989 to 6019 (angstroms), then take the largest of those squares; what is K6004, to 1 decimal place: 47.9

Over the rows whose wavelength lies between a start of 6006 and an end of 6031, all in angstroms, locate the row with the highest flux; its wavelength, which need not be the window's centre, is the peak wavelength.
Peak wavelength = 6020.88 angstroms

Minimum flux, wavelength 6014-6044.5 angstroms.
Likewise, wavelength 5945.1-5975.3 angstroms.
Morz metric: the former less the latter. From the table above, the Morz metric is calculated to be -0.23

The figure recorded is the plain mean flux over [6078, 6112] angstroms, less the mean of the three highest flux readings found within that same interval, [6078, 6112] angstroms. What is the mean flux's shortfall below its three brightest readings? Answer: -0.18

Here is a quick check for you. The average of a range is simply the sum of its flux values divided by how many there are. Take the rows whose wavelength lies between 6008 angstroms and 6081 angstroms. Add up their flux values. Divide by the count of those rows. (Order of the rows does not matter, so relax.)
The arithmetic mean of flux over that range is 6.32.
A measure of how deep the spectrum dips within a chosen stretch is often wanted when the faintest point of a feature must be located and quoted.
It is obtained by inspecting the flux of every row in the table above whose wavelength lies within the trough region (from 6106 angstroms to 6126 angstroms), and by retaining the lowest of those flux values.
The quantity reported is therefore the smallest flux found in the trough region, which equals 6.18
